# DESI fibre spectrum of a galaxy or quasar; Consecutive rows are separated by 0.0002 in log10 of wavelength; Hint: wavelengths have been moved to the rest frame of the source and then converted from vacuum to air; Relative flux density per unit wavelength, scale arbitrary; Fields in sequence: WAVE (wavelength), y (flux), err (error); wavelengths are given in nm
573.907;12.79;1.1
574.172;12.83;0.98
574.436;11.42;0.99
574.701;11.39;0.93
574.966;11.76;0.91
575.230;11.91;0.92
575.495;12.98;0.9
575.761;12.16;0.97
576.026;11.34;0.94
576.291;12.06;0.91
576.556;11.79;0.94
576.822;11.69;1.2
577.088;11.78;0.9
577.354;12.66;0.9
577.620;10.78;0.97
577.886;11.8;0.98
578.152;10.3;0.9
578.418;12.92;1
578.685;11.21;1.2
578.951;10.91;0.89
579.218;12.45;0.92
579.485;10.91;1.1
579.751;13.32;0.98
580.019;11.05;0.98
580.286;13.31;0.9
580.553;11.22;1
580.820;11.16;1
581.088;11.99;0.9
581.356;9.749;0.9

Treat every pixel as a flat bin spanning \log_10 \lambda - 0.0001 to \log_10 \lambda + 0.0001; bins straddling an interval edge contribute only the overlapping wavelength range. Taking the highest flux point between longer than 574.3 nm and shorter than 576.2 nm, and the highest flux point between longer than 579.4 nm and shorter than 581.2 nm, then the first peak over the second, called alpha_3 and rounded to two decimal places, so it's 0.97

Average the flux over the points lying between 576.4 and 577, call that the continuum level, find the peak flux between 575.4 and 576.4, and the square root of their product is 12.3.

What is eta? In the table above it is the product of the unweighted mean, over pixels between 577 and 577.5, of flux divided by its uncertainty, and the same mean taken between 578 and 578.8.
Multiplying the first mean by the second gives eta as 153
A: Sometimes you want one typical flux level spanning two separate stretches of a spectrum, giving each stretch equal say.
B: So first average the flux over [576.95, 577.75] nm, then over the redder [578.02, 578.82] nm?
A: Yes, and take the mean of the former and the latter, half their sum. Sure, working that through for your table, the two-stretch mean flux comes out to 11.6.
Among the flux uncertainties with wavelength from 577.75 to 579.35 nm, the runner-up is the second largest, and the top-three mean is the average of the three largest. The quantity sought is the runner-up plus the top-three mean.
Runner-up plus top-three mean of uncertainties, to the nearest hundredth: 2.06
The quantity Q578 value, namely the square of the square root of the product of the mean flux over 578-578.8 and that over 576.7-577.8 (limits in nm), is 135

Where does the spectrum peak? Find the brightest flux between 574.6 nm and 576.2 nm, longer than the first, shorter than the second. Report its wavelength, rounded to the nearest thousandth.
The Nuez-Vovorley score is 575.495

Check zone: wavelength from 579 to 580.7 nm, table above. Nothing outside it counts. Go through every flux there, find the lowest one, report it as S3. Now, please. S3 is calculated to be 10.91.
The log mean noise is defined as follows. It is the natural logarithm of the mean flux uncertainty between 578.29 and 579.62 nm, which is 0.022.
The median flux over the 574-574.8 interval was 11.4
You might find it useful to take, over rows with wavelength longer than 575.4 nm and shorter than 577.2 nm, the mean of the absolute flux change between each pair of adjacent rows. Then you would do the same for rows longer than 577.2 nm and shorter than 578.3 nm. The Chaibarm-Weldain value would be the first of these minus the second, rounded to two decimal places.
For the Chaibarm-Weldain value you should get -1.00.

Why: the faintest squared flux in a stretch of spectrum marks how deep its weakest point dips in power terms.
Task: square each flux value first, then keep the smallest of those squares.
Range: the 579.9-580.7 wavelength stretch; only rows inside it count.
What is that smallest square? 122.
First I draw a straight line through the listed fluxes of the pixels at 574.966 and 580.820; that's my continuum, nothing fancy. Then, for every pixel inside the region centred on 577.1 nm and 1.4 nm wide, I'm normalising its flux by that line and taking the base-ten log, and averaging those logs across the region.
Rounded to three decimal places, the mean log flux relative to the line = 0.007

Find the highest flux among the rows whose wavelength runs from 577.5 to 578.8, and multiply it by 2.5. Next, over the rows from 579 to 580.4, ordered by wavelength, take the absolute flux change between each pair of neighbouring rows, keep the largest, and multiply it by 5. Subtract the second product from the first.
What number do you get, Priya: 20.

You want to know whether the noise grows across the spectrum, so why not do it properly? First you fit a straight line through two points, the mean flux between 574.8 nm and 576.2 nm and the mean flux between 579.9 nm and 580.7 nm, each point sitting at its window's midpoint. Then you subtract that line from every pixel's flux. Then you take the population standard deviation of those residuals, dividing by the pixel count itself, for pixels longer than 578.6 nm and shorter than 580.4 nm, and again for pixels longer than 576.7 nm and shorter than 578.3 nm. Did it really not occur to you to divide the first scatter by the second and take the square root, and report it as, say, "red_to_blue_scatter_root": 1.17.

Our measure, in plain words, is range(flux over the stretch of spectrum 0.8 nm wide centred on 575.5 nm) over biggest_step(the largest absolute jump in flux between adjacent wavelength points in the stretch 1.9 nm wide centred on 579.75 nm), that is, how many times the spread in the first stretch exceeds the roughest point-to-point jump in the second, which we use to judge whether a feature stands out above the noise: 0.44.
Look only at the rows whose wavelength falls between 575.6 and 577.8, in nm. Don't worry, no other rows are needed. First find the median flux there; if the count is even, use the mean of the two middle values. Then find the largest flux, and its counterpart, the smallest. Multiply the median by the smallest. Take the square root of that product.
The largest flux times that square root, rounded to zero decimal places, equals 143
